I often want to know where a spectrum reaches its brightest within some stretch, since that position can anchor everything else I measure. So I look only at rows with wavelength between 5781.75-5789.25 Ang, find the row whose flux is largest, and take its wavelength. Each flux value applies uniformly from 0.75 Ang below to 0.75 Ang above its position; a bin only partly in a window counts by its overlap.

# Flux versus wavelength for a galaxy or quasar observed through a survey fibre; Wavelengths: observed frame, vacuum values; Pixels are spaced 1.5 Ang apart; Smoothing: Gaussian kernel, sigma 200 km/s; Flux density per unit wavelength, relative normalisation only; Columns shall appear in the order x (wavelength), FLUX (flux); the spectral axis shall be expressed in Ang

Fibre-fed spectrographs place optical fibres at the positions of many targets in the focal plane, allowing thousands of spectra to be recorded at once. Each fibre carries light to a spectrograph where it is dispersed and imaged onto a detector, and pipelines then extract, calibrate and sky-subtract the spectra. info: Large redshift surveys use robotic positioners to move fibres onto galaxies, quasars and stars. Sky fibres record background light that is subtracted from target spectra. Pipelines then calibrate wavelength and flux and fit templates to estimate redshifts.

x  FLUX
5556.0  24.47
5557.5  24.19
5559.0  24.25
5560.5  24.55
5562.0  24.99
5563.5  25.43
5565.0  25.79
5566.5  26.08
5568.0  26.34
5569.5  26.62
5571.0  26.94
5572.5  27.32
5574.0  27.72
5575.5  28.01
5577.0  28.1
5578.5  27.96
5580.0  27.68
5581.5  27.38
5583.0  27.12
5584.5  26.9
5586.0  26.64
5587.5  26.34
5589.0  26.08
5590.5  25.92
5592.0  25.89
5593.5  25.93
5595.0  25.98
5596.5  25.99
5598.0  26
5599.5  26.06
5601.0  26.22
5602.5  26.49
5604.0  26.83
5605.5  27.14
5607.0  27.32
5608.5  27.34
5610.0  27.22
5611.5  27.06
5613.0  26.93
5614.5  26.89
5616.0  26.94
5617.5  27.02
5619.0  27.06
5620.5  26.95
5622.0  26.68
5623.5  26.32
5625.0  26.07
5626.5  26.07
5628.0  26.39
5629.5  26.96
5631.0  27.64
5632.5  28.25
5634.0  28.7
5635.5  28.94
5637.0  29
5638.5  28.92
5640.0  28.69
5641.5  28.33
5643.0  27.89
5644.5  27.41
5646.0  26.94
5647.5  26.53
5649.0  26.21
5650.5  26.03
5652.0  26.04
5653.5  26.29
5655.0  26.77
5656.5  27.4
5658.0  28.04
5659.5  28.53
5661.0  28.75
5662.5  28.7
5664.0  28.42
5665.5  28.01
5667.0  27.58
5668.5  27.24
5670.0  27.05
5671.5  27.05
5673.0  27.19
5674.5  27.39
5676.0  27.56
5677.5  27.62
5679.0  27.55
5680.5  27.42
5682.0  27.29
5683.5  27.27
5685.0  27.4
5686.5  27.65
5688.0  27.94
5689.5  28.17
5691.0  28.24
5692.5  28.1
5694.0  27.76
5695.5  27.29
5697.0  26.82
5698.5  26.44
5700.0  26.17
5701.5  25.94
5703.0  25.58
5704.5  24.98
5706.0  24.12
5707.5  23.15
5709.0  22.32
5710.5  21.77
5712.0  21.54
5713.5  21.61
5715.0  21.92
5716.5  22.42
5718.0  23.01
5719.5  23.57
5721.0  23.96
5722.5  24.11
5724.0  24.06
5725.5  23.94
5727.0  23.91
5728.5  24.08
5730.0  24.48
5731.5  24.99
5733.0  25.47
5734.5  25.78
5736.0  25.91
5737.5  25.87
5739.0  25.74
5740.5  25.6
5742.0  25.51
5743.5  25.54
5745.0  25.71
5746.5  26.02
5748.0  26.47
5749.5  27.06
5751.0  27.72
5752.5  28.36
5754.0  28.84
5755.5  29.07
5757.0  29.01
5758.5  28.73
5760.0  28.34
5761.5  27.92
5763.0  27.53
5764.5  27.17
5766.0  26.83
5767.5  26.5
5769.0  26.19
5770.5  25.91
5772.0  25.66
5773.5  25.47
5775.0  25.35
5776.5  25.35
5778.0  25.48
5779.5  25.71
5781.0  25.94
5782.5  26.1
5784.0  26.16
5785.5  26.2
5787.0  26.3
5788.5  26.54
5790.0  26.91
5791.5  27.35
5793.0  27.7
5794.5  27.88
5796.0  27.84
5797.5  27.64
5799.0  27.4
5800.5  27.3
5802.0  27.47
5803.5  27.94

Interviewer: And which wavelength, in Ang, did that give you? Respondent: 5788.5 Ang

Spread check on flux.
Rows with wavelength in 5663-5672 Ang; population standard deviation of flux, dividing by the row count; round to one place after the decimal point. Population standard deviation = 0.5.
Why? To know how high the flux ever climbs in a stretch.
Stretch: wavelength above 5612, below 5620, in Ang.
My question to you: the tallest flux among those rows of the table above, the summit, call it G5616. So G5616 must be 27.06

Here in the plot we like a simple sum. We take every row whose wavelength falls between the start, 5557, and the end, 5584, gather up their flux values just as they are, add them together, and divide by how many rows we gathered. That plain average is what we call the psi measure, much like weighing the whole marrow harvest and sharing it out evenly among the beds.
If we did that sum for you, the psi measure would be 26.5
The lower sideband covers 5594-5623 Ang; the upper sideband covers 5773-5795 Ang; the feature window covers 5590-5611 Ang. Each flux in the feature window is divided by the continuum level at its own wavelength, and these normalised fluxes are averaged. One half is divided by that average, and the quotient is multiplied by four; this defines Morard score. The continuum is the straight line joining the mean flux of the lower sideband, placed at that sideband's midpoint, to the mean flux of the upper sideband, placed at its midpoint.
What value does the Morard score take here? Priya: 2.02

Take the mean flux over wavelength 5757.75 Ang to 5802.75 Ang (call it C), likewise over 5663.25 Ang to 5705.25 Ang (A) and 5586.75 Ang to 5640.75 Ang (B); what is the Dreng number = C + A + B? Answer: 81.0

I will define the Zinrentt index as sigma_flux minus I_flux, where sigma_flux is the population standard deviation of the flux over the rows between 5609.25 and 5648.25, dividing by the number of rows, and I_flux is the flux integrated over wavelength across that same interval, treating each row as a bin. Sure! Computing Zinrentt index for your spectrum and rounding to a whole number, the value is -1067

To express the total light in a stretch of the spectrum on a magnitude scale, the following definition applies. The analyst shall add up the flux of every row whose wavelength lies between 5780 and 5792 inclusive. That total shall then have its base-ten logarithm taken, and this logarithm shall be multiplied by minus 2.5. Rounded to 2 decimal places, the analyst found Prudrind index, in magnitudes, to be -5.81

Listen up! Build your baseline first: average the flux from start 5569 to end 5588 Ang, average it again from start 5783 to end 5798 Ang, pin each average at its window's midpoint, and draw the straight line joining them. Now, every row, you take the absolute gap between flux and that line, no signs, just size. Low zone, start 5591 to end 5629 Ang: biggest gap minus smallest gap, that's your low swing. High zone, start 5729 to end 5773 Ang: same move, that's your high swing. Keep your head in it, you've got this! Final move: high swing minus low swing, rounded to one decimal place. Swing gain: 1.3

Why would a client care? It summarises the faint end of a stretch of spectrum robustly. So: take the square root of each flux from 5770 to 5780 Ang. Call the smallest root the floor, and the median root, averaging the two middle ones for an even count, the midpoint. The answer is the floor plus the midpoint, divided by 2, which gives 5.04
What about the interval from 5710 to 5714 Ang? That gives 4.64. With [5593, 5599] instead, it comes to 5.09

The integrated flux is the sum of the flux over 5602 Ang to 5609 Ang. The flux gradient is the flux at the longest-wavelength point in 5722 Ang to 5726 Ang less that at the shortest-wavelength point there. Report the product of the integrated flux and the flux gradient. -23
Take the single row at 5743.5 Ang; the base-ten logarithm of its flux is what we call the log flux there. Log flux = 1.41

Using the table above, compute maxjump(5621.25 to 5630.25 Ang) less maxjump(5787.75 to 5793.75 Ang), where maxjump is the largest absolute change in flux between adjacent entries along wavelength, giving 0.13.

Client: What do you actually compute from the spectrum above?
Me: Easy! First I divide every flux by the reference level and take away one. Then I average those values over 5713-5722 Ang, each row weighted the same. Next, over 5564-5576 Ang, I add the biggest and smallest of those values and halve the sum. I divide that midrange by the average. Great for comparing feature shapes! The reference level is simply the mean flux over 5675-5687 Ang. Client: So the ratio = 0.12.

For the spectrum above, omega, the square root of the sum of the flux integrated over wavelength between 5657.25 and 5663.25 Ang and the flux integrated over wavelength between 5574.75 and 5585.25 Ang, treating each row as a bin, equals 21.5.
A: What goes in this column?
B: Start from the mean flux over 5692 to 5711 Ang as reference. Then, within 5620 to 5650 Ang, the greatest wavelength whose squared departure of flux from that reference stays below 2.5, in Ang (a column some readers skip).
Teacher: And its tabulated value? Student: 5649.0 Ang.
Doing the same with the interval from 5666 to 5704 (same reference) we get 5703.0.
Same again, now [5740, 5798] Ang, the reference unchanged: 5790.0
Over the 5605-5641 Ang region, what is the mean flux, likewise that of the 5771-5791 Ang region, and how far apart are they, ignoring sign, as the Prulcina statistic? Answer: 1.4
